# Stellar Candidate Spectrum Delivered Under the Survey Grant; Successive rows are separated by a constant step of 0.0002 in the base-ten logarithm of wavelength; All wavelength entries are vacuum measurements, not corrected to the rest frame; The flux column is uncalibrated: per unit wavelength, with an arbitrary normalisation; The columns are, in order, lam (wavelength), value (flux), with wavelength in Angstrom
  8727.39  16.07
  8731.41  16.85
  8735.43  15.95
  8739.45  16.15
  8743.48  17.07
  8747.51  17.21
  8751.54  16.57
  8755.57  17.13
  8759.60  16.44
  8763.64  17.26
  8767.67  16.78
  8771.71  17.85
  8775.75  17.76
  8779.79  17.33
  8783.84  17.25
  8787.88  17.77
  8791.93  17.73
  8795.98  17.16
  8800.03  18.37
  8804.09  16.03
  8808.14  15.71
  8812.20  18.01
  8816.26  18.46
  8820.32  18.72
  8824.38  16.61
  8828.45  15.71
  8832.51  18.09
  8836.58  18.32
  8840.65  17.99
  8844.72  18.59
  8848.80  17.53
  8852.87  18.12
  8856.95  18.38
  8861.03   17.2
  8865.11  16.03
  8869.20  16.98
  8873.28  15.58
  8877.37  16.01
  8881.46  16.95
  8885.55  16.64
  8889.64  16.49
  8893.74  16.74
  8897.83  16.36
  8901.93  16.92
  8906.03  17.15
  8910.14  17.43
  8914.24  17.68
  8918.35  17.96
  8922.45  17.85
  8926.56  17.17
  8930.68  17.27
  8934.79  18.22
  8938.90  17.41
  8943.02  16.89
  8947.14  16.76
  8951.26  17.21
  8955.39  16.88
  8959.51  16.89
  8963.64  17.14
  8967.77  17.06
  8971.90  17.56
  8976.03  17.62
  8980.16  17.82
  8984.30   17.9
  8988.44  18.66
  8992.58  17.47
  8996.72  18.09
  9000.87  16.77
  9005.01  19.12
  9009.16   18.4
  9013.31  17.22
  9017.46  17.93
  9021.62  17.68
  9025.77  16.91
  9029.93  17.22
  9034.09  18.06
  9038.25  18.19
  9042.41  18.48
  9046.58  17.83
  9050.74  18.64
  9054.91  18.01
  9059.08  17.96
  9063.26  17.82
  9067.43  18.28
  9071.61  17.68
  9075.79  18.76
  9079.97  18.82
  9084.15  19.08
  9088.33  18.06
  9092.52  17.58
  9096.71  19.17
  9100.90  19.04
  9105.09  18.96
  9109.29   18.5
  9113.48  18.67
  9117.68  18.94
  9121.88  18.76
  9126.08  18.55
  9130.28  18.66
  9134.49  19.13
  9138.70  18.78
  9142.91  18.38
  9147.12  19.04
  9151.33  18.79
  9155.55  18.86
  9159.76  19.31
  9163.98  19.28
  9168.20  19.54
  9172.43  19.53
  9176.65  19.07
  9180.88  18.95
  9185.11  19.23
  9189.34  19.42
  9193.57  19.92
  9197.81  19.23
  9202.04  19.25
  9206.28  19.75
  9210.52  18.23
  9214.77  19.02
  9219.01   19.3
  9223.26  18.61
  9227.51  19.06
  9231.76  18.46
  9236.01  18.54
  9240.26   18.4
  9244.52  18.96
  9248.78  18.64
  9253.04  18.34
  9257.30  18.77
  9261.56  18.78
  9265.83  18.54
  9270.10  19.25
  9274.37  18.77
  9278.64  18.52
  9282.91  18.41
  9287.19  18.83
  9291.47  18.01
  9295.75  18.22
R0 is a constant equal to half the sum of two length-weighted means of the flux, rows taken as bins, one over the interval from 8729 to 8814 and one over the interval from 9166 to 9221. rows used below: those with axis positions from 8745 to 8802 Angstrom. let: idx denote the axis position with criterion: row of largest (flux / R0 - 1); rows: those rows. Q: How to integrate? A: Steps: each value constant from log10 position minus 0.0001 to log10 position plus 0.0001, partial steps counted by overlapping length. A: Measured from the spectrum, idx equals 8800.03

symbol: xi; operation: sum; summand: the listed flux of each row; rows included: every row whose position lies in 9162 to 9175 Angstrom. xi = 58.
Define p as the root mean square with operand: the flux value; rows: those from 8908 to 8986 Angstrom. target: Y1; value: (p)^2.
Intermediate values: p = 17.4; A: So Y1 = 303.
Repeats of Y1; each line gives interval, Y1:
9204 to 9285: 352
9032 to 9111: 337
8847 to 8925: 291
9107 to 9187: 359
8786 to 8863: 311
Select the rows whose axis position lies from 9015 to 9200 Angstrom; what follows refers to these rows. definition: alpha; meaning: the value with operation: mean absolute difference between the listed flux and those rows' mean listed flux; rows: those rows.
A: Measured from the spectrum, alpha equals 0.54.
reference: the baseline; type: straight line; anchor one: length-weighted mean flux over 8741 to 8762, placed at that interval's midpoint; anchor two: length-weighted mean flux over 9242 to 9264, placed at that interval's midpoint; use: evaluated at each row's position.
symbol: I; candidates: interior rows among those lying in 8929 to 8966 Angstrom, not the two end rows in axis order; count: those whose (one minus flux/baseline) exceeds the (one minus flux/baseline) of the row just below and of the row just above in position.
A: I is 2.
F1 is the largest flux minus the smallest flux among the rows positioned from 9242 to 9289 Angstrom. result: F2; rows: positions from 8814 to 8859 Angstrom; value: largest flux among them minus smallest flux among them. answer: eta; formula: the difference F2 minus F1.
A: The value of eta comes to 2.1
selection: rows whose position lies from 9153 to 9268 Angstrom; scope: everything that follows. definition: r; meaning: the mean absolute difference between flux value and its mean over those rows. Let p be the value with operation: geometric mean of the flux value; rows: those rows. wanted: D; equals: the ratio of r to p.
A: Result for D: 0.019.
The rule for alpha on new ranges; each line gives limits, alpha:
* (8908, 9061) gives 0.48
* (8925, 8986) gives 0.35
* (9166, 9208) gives 0.24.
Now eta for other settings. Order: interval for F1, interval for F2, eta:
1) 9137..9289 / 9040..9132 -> -0.1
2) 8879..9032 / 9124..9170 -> -1.6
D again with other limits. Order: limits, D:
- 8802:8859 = 0.052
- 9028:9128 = 0.025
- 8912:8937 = 0.018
